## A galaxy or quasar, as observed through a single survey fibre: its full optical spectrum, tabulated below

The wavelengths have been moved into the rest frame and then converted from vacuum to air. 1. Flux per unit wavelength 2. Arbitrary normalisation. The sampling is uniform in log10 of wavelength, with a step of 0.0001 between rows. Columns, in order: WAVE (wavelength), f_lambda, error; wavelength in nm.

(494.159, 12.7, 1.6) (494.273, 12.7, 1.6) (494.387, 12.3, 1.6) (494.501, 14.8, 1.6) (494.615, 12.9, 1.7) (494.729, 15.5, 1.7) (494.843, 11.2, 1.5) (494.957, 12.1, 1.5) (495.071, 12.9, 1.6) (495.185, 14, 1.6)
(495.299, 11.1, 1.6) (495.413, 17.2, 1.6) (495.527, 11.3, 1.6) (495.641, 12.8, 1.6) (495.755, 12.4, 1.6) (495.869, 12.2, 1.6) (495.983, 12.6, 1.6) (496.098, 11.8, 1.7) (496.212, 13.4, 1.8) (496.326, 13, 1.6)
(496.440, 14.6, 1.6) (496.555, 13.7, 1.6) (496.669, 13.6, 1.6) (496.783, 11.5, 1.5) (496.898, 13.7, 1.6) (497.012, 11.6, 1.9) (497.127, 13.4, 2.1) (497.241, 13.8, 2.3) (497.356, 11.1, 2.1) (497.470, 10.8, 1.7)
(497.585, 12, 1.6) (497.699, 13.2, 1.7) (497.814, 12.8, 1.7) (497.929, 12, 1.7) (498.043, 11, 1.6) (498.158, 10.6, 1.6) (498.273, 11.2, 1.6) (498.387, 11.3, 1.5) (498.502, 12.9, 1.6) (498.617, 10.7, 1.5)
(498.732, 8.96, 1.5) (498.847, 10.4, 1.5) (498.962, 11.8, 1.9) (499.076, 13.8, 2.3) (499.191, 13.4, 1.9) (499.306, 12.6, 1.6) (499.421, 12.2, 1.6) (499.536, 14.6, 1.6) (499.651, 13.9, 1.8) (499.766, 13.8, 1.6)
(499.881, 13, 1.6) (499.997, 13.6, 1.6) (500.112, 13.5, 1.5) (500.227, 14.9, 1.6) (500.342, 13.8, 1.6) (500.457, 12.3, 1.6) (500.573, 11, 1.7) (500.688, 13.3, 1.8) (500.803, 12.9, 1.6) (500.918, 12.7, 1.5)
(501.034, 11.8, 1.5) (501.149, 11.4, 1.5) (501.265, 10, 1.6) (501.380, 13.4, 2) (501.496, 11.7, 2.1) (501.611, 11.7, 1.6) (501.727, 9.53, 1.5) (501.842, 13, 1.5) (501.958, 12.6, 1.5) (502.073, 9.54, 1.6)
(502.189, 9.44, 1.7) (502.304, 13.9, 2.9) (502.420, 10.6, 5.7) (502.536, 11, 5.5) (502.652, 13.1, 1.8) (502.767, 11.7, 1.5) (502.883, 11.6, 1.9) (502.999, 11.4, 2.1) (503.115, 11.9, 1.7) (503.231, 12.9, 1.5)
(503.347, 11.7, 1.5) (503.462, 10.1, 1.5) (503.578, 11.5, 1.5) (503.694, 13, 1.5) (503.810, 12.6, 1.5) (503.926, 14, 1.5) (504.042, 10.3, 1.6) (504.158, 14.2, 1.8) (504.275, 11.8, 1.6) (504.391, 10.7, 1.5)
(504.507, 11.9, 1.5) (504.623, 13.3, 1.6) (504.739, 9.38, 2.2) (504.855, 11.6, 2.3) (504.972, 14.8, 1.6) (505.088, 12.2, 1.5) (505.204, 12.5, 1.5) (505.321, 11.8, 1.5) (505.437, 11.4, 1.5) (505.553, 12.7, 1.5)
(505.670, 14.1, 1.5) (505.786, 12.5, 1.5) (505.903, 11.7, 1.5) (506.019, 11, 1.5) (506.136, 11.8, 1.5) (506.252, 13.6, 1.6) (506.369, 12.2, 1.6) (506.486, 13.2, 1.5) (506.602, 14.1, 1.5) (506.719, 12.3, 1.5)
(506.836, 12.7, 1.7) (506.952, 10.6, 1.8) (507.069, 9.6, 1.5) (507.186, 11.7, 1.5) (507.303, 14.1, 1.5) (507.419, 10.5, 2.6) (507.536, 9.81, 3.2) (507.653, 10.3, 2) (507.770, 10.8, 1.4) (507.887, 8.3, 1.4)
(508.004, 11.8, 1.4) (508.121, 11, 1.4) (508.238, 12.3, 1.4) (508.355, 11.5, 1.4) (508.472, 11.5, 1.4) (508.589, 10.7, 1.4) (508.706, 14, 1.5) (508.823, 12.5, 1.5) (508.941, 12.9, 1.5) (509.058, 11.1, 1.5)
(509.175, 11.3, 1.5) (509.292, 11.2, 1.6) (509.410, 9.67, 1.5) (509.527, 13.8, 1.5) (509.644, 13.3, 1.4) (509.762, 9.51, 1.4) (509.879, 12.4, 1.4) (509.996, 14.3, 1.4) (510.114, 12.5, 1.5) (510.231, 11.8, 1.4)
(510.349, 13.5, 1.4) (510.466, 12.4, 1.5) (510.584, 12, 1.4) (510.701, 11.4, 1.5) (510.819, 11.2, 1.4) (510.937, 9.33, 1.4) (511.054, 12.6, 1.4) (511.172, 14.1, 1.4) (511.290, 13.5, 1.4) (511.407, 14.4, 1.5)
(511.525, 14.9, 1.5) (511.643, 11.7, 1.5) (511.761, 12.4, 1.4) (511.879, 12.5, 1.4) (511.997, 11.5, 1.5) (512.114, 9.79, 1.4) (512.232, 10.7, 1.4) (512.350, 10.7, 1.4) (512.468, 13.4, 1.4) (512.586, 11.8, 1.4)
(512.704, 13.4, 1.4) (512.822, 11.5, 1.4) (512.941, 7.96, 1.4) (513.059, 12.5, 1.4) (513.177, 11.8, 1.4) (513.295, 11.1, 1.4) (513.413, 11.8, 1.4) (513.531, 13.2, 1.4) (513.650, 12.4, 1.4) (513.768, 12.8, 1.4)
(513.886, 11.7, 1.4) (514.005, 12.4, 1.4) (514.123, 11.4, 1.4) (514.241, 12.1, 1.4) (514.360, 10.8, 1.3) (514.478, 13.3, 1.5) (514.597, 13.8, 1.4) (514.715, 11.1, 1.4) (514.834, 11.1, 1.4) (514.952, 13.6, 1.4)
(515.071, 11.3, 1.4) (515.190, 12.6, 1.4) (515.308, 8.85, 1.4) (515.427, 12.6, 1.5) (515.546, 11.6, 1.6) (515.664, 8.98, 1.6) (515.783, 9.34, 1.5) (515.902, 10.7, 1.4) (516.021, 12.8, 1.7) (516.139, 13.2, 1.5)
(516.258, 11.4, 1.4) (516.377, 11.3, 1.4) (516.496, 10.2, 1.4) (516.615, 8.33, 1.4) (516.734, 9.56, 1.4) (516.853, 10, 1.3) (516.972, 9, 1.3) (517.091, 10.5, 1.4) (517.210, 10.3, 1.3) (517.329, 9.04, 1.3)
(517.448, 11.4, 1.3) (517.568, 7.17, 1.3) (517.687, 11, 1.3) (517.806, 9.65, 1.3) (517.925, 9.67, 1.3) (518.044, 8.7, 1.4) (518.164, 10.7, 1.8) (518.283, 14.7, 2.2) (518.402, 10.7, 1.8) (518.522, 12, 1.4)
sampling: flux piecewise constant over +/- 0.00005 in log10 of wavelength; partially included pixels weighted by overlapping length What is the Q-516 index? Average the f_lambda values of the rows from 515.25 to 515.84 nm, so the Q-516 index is 10.3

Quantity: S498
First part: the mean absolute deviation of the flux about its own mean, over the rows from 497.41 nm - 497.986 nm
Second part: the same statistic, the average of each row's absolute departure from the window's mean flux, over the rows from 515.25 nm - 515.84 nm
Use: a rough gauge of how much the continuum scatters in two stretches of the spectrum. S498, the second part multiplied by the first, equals 1.0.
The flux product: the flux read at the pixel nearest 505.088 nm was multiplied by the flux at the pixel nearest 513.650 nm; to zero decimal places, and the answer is 151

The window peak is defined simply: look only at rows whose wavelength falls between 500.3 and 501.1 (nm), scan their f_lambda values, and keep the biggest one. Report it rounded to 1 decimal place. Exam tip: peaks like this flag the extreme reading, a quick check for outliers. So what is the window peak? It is 13.8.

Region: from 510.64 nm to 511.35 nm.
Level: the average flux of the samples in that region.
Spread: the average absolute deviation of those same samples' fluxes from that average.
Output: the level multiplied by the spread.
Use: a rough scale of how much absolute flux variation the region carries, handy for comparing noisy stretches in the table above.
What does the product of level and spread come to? 17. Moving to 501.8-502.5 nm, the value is 19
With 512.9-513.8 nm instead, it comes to 13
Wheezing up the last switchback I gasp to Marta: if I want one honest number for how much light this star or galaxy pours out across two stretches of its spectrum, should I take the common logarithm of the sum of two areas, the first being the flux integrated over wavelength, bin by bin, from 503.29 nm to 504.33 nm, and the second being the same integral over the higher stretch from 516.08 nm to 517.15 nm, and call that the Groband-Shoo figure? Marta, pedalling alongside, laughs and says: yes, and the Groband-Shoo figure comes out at 1.38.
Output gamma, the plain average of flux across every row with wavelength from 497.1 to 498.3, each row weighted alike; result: 12.0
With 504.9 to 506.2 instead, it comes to 12.4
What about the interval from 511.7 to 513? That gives 11.4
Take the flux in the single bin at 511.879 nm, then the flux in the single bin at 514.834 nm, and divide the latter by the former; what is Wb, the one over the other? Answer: 0.89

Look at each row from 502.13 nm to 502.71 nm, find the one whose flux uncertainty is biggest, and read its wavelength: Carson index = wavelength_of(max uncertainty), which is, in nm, 502.420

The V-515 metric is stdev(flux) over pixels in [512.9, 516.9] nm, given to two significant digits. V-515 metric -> 1.5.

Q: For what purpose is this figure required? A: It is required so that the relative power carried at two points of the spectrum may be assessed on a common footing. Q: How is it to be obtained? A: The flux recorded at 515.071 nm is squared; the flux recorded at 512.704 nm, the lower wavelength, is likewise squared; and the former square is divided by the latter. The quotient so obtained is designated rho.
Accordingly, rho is 0.71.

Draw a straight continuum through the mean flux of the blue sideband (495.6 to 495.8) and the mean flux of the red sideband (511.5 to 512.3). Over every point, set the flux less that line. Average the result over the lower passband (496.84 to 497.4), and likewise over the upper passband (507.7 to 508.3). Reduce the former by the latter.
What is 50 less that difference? 48.6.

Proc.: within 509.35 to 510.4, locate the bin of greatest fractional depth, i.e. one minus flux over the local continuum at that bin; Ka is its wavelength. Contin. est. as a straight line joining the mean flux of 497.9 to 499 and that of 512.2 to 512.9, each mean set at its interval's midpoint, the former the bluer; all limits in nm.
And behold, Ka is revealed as 509.762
